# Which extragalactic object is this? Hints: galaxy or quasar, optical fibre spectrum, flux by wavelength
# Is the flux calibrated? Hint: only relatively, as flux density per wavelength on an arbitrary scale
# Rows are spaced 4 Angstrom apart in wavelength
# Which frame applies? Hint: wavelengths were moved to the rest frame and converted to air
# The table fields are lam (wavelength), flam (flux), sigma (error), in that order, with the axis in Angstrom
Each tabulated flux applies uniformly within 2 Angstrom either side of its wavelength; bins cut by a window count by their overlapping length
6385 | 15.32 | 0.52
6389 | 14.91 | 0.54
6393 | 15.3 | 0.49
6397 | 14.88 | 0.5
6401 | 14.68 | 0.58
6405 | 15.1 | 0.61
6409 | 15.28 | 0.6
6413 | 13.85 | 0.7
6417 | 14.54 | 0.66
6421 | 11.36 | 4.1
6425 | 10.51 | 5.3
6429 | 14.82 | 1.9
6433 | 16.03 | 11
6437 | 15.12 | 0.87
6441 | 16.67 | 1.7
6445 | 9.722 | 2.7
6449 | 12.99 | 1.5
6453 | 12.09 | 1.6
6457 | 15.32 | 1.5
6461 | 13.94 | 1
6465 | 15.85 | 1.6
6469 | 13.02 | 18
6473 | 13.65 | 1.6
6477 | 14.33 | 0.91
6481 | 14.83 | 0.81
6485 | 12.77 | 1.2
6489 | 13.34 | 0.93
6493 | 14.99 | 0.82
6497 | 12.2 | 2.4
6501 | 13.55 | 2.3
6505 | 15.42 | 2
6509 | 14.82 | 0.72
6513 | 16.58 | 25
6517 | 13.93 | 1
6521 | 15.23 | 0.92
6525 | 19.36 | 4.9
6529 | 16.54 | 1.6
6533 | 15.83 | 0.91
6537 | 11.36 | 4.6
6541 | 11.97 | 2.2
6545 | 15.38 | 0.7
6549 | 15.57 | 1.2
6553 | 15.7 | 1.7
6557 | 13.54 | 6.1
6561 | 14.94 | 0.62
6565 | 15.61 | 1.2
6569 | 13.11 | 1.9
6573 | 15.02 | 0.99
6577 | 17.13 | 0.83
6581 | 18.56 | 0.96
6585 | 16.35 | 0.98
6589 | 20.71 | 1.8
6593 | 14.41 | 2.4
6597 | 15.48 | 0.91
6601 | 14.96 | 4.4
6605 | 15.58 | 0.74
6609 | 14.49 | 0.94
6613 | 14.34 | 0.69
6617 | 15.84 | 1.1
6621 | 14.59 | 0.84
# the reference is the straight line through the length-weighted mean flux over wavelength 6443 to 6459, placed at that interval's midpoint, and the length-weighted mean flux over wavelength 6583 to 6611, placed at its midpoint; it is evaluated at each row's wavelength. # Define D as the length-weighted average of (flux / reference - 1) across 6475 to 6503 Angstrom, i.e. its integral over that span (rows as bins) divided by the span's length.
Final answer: 0.02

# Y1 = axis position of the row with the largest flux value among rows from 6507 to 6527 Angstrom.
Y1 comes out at 6525 Angstrom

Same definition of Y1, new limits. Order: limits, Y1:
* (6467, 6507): 6505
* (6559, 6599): 6589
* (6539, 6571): 6553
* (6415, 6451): 6441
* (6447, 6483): 6465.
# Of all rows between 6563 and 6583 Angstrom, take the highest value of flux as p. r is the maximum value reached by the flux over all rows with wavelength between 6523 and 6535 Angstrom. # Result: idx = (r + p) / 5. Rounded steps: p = 18.56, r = 19.36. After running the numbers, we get 7.6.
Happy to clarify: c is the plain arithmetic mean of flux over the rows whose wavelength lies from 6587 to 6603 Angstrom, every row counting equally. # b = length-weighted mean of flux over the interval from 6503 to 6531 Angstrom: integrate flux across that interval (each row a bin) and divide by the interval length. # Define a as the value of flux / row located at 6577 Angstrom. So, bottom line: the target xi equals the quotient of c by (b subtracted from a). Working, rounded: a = 17.13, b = 16.0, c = 16.4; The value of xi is 14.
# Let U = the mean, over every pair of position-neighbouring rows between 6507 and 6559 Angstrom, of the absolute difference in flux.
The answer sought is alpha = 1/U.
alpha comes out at 0.49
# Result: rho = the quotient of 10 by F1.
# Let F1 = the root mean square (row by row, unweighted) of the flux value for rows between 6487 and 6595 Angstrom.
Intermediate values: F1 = 15.4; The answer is 0.651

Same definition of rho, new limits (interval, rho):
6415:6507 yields 0.720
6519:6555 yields 0.650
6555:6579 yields 0.669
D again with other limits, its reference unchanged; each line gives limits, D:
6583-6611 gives 0.00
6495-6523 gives 0.04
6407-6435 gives 0.17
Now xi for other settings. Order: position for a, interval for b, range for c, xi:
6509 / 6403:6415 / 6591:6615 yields 194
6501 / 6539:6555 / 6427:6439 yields -14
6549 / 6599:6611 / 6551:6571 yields 26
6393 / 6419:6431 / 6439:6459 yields 4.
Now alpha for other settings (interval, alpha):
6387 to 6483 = 0.61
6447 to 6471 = 0.49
